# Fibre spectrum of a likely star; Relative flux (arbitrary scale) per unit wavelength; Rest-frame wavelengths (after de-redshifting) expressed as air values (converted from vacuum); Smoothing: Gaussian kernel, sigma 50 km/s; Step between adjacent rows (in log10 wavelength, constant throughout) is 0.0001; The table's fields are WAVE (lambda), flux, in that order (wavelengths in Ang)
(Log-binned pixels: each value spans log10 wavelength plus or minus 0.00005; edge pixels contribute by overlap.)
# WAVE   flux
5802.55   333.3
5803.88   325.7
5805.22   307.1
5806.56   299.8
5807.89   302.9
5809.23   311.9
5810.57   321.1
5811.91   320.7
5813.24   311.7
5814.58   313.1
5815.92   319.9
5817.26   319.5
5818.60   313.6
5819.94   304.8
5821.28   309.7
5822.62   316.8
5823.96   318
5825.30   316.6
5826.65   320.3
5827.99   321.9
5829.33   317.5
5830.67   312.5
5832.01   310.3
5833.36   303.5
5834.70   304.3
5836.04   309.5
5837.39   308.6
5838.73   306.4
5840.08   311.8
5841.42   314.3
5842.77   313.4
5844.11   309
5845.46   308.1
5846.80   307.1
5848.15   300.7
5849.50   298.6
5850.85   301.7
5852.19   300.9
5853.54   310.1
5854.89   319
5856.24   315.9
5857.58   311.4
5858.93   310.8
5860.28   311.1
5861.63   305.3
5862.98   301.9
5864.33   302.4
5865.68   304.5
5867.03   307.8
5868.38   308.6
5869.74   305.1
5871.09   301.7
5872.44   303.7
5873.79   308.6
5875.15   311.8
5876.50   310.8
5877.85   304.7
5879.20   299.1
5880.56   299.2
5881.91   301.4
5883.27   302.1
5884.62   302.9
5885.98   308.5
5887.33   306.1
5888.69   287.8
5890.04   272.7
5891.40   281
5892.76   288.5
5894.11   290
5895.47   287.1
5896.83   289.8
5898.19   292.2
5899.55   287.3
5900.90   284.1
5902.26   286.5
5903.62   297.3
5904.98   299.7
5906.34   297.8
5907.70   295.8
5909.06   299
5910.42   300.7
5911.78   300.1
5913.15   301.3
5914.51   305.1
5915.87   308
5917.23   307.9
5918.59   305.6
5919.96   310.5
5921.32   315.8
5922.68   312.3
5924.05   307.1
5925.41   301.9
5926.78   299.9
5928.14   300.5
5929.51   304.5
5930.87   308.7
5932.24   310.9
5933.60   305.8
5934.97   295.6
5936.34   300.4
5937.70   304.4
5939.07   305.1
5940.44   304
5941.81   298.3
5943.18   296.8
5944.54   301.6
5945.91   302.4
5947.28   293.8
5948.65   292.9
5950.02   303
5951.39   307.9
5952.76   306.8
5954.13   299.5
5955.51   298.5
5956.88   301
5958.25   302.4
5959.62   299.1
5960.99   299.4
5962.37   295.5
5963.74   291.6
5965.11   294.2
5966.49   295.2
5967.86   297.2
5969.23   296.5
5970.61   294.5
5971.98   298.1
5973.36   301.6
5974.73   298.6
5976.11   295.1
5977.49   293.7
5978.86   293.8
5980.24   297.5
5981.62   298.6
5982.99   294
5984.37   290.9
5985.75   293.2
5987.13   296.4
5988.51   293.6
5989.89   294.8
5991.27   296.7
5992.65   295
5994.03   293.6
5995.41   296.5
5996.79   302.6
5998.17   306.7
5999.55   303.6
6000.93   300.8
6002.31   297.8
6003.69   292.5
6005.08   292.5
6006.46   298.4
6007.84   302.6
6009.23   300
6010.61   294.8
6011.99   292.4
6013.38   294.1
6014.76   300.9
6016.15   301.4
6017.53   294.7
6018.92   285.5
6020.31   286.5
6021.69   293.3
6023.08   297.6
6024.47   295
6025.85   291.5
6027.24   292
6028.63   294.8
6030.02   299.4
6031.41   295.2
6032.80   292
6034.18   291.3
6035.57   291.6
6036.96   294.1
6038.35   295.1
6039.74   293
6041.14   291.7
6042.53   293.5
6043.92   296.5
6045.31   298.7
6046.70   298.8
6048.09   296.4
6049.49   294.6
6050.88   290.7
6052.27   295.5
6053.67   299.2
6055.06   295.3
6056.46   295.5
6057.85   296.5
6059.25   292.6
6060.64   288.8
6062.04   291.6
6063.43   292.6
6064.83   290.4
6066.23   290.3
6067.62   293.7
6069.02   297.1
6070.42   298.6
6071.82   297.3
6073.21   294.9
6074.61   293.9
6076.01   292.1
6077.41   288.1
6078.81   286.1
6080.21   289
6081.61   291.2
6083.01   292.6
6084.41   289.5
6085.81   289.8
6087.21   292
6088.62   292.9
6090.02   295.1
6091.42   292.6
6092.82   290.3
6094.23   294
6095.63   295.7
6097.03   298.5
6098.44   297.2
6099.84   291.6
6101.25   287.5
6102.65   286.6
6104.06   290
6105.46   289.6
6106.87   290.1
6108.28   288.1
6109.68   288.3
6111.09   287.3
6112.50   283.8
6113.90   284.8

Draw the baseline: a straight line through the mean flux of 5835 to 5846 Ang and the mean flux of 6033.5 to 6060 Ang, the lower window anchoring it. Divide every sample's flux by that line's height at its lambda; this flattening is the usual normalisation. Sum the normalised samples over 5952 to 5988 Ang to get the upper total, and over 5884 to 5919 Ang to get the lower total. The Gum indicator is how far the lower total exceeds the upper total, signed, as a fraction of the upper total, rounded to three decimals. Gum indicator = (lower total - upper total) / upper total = -0.022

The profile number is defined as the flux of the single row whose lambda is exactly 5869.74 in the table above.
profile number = 305.1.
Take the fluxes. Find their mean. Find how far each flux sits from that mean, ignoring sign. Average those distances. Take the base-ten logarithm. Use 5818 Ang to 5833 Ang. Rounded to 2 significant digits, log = 0.62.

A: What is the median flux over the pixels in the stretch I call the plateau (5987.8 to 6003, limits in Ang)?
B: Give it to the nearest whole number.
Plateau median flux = 297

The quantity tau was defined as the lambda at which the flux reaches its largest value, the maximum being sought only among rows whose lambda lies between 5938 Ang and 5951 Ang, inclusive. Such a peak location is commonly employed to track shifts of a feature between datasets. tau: 5939.07 Ang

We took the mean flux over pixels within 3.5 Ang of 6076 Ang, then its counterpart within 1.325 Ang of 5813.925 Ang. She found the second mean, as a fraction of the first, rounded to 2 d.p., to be 1.07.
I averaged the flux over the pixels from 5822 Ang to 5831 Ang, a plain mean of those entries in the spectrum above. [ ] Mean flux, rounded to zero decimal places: 318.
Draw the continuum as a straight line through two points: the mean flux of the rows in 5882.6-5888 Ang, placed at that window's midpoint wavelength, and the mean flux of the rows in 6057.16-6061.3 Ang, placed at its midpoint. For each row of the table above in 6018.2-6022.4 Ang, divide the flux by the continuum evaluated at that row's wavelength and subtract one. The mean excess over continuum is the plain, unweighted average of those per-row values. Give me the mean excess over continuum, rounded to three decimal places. -0.024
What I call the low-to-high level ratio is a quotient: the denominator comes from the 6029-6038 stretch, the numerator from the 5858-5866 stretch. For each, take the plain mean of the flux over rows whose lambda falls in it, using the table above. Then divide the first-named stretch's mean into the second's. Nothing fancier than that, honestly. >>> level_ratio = 1.04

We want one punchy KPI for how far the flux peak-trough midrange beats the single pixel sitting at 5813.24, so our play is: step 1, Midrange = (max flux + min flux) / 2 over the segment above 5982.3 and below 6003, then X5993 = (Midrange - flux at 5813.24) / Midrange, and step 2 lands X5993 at -0.043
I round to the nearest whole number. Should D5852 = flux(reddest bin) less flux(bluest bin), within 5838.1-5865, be -4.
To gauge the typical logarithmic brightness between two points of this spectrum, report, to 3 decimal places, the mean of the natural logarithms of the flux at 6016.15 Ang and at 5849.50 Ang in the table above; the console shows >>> 5.704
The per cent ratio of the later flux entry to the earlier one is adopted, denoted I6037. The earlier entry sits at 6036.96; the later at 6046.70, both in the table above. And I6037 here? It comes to 102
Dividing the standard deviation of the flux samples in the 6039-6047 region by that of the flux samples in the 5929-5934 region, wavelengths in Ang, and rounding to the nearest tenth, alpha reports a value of 1.1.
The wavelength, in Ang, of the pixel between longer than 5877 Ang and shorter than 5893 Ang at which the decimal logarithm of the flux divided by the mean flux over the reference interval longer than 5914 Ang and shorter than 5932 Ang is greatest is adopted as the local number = 5885.98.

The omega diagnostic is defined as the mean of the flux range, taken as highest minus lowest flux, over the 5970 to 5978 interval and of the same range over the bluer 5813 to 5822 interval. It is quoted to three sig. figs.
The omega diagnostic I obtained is 11.5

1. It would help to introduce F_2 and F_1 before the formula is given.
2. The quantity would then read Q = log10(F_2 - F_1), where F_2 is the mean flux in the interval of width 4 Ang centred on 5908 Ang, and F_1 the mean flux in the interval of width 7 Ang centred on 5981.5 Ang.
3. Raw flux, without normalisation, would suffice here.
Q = 0.4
